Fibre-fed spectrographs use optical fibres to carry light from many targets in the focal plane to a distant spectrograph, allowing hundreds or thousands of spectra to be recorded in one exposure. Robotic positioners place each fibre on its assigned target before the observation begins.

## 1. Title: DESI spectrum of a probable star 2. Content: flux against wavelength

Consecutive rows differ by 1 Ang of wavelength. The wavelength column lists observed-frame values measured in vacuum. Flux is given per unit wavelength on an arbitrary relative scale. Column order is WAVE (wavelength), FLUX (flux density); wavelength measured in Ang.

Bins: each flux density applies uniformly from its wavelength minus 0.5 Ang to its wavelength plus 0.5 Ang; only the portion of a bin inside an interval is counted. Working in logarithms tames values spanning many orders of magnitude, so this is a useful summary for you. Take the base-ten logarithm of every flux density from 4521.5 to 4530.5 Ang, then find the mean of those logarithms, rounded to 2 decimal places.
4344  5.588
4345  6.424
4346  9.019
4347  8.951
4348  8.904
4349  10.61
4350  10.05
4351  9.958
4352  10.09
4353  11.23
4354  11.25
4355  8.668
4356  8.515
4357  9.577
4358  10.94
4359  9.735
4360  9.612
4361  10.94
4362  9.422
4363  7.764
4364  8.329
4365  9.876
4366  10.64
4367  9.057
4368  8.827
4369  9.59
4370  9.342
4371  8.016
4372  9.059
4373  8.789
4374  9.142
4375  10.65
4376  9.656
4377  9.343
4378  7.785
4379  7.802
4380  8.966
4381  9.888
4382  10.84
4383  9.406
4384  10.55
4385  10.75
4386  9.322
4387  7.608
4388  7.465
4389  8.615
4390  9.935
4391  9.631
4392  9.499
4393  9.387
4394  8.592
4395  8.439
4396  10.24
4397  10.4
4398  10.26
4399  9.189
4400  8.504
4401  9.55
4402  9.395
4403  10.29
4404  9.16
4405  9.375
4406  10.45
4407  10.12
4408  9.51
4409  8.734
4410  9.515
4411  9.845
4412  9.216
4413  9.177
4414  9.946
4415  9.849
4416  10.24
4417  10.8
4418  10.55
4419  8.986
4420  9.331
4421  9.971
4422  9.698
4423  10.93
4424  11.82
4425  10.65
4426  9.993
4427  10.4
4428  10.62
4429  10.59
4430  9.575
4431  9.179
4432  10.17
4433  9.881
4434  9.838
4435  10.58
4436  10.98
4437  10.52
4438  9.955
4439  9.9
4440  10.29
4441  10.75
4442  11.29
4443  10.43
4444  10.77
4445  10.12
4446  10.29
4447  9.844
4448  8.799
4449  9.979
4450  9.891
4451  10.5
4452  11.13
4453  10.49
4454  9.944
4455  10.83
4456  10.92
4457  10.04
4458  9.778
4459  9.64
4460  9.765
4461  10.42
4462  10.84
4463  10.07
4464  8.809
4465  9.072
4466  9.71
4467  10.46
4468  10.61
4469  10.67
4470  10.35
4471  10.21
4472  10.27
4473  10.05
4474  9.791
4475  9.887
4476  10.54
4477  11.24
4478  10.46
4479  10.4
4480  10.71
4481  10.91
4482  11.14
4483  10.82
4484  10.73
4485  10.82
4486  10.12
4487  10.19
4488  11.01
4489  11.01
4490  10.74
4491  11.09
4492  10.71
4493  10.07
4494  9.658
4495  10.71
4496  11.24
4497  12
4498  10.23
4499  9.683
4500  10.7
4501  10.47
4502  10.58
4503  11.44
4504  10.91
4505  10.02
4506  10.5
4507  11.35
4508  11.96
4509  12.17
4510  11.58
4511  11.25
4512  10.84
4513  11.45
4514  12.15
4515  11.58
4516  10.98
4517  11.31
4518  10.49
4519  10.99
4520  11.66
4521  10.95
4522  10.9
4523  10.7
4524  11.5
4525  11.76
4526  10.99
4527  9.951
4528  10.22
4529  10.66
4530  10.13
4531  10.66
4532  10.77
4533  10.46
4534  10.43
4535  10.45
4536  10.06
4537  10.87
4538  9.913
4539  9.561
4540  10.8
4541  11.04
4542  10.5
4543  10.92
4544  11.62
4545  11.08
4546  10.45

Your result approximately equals 1.03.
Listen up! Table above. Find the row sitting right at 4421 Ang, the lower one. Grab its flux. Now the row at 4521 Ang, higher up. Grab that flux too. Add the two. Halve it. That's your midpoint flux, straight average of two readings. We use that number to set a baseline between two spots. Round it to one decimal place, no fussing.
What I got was 10.5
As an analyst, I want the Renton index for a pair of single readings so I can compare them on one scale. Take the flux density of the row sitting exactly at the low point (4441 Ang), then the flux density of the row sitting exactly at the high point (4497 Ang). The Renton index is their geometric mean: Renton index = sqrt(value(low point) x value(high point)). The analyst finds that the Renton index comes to 11.4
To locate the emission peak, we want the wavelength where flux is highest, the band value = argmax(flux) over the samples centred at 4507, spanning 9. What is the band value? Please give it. 4509 Ang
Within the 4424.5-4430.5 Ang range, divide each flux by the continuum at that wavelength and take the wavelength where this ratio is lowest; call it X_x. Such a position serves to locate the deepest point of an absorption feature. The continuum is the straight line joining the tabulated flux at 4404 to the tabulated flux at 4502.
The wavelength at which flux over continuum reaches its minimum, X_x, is 4430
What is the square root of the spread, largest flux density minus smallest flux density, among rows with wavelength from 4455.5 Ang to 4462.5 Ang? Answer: 1.1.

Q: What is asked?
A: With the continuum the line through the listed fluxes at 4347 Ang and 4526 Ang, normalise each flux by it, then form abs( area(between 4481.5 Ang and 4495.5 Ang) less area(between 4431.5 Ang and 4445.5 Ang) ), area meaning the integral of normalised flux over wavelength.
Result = 0.5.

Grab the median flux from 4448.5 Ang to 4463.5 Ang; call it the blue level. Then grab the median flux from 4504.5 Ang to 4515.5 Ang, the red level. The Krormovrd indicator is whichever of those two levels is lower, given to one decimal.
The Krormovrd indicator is 10.1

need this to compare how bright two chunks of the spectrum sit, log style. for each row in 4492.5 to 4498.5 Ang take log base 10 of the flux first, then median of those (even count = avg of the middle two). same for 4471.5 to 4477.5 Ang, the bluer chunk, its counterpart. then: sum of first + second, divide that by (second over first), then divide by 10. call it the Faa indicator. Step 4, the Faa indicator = 0.205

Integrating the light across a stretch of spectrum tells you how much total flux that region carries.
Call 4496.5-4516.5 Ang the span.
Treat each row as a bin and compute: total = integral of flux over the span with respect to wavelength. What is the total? 222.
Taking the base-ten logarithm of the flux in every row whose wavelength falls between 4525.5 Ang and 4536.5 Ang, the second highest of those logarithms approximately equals 1.03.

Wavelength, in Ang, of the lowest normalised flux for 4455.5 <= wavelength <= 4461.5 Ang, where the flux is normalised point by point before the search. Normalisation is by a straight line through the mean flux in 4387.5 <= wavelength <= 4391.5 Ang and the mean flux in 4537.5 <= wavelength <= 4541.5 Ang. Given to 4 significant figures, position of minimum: 4459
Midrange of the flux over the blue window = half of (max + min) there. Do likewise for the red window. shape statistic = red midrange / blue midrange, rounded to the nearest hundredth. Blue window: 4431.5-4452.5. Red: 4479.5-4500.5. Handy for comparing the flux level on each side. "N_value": 1.08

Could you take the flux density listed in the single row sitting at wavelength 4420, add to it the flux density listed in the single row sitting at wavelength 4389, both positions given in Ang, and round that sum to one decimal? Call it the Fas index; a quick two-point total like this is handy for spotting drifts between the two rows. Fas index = 17.9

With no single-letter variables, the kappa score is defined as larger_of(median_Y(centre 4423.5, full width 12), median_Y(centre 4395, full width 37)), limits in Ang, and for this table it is 10.5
